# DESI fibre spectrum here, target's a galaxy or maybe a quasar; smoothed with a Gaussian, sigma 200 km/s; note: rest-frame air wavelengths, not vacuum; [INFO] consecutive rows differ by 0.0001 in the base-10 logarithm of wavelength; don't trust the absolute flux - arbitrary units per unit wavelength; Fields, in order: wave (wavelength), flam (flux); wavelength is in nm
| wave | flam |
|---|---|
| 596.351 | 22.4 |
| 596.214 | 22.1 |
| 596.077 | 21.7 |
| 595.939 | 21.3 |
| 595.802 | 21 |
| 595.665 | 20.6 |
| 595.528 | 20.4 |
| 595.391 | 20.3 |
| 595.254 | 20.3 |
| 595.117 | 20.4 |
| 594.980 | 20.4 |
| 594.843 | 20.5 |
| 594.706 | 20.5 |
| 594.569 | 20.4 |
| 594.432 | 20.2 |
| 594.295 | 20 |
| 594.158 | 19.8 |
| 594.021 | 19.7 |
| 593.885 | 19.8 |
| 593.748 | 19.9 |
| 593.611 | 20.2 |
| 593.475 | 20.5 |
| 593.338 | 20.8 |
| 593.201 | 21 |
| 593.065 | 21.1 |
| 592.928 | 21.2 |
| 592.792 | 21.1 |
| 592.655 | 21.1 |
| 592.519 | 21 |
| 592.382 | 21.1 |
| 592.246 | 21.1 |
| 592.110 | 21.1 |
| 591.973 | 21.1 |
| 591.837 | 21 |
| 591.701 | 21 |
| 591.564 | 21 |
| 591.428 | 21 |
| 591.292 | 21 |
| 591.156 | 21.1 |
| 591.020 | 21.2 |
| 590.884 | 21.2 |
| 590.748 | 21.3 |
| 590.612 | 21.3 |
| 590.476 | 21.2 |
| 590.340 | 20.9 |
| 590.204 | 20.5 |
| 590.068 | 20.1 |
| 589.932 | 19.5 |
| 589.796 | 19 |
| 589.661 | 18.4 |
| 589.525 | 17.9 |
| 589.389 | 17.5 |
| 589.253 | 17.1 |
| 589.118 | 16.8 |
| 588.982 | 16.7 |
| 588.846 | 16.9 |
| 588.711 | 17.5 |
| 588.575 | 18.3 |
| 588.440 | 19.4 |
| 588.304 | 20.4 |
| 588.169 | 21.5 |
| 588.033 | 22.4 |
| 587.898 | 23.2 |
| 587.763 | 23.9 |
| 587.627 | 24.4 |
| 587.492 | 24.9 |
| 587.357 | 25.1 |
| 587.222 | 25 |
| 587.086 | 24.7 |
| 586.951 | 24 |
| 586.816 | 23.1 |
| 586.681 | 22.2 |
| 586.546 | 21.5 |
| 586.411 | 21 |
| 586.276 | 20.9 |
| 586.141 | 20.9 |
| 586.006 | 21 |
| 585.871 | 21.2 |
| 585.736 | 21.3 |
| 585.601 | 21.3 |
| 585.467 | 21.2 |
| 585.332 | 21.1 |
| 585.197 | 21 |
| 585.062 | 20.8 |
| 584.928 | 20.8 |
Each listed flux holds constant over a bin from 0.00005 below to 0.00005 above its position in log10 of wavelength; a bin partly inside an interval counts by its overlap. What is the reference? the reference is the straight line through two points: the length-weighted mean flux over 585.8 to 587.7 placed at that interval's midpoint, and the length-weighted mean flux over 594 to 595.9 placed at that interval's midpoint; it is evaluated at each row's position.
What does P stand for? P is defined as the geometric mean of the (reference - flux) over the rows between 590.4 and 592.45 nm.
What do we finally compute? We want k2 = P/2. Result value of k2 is 0.13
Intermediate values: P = 0.3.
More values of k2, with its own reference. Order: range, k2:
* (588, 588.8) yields 0.67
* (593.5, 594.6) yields 0.25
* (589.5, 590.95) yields 0.58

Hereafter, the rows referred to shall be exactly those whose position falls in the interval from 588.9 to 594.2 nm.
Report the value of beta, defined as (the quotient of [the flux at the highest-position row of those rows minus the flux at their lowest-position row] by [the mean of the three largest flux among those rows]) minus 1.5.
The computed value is -1.35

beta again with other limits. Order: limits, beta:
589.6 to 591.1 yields -1.37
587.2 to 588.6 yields -1.77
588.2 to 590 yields -1.55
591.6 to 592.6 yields -1.50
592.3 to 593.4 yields -1.51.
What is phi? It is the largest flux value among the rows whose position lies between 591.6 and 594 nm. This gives 21.2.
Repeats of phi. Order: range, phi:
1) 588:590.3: 22.4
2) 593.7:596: 21.3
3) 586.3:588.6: 25.1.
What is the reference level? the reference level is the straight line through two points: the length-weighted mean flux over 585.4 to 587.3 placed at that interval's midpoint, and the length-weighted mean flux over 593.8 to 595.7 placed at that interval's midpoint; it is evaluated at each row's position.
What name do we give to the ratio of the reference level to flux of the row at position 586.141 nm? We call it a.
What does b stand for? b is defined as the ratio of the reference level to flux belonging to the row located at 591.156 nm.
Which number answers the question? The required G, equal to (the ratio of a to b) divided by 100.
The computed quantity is 0.0106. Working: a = 1.06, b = 1.00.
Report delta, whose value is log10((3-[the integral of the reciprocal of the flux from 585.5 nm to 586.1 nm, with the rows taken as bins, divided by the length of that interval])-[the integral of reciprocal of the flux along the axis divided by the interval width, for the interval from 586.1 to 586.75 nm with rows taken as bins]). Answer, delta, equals 0.4633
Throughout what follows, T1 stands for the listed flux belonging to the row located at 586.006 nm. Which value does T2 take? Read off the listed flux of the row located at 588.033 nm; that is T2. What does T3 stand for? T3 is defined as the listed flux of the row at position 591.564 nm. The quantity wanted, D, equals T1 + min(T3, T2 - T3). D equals 22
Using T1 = 21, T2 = 22.4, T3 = 21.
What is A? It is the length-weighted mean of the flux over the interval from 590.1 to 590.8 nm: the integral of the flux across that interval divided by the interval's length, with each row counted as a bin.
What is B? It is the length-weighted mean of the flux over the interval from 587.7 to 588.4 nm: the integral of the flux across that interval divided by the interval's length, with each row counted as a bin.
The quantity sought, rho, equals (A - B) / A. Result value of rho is -0.06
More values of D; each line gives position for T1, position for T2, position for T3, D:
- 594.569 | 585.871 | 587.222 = 17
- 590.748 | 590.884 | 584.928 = 22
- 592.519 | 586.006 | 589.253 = 25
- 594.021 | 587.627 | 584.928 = 23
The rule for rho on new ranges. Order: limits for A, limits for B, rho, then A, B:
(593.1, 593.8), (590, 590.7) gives -0.01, 20.5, 20.8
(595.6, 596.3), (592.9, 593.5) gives 0.02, 21.4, 20.9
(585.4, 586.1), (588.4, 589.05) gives 0.17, 21.2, 17.7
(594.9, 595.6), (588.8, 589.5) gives 0.16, 20.4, 17.0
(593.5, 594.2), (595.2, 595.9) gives -0.03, 19.9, 20.6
